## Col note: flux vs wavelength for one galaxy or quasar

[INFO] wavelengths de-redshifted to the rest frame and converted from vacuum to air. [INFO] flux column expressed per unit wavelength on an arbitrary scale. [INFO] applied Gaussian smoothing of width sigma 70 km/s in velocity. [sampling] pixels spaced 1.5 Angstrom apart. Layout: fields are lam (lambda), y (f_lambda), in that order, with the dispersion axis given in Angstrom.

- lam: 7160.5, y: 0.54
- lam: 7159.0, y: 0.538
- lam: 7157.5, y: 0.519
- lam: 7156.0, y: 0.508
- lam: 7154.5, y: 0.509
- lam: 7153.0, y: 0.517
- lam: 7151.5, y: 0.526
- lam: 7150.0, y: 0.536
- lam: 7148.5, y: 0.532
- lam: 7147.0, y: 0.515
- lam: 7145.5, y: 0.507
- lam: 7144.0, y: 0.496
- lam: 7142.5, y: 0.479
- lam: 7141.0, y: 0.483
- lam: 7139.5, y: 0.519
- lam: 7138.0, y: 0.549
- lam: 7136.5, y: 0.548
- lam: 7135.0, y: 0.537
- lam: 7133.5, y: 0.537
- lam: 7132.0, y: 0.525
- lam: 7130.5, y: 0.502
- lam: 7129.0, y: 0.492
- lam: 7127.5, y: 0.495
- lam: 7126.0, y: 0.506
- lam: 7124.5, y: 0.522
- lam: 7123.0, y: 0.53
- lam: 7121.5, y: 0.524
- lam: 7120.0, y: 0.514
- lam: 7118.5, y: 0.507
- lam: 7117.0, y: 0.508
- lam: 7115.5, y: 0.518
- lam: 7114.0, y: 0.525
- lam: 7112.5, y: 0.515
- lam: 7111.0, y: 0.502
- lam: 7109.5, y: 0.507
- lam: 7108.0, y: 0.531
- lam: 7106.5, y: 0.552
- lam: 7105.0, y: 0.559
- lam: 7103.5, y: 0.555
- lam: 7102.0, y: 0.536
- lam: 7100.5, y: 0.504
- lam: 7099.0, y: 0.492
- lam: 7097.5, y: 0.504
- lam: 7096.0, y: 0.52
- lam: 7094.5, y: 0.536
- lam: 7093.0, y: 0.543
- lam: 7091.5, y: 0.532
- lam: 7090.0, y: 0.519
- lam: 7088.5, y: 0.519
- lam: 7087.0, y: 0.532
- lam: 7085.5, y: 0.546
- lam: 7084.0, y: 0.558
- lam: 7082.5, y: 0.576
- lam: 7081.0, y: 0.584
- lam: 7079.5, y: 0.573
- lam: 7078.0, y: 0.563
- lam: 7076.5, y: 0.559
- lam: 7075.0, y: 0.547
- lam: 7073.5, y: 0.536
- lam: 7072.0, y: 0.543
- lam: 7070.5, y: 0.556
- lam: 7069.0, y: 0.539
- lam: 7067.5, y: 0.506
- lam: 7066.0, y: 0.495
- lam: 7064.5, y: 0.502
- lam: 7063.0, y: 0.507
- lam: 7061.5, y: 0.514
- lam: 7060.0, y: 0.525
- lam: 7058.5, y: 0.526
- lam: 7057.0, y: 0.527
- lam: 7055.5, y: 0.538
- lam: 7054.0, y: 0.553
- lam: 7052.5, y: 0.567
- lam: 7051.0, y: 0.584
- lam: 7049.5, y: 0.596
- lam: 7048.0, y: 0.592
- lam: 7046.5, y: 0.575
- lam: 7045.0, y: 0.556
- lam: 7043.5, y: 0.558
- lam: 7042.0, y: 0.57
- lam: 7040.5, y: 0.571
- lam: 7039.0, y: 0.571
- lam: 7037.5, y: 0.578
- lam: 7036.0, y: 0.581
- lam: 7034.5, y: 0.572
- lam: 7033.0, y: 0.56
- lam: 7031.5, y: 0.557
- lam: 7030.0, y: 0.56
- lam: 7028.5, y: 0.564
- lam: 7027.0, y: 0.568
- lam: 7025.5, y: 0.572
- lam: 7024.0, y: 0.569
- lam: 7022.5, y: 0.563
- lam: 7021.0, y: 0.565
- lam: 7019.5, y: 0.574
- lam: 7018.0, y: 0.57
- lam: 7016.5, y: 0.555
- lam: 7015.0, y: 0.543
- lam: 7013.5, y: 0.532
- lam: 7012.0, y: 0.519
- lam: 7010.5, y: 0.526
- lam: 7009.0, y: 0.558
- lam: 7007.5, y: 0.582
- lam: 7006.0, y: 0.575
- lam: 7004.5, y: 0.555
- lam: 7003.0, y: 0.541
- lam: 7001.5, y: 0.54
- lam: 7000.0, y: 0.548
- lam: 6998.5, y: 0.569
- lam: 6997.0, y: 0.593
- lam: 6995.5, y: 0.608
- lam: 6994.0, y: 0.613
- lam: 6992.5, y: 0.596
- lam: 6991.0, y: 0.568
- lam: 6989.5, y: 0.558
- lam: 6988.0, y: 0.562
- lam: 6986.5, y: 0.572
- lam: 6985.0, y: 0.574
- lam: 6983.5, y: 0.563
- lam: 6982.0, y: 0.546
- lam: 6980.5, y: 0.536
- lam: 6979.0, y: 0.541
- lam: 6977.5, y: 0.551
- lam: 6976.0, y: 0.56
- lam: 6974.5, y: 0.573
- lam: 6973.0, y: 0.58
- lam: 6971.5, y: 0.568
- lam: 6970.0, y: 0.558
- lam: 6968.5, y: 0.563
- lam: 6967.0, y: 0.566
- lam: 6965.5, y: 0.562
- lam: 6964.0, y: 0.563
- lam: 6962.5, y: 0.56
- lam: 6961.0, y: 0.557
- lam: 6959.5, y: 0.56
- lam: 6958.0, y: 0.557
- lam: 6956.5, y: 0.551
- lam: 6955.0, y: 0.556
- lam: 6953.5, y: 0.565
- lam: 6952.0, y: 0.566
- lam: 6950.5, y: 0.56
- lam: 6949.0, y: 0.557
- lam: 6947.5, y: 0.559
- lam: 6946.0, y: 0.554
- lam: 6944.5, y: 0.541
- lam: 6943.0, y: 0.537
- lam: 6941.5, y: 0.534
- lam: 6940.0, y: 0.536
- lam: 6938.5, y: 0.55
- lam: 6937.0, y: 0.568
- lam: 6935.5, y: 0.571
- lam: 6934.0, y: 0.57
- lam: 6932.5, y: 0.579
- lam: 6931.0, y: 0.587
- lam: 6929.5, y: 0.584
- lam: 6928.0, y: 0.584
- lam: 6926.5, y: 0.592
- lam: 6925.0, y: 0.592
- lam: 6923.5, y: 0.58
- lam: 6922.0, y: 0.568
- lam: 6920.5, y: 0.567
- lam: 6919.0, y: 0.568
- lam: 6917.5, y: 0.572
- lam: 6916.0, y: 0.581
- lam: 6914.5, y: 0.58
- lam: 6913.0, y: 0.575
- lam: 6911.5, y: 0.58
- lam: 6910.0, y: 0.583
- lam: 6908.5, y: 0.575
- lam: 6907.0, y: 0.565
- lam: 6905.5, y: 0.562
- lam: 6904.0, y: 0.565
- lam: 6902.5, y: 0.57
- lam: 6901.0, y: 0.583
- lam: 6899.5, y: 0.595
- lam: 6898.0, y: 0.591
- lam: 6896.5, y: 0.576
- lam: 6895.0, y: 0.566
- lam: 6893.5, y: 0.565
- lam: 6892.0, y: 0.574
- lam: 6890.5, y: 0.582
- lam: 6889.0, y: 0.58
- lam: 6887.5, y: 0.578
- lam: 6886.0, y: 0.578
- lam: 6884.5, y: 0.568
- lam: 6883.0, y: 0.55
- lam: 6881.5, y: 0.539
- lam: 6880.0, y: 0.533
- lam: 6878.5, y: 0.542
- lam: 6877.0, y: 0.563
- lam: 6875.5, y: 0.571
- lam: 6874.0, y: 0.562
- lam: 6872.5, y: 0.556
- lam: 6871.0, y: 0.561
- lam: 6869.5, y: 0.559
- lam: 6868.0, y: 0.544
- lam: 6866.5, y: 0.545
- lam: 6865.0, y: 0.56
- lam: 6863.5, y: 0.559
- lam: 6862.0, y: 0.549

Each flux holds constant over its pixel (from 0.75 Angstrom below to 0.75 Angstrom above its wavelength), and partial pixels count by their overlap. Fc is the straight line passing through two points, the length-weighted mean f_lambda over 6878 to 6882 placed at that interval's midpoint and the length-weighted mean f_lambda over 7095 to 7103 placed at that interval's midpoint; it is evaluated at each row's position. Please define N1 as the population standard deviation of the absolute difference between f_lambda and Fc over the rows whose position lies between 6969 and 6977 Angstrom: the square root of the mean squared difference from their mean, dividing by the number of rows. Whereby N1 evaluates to 0.0082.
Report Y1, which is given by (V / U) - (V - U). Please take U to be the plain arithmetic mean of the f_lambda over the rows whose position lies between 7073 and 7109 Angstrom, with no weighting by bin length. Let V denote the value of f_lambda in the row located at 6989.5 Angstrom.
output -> 1.01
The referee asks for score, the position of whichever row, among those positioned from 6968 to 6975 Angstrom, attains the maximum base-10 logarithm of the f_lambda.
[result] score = 6973.0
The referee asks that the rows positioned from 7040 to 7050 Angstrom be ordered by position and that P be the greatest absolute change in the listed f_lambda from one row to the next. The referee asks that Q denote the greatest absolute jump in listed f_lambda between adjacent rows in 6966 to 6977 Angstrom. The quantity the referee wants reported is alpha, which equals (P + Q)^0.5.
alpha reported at 0.18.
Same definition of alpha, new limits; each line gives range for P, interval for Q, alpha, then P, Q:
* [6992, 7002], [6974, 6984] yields 0.20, 0.0240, 0.017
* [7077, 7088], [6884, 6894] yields 0.17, 0.0180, 0.010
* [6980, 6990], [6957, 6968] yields 0.14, 0.0170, 0.004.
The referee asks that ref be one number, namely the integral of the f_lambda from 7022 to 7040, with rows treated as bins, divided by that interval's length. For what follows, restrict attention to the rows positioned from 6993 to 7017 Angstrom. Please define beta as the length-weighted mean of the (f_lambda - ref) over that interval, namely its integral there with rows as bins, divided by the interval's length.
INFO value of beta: -0.008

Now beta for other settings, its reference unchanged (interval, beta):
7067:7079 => -0.023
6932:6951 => -0.013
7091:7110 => -0.039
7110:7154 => -0.052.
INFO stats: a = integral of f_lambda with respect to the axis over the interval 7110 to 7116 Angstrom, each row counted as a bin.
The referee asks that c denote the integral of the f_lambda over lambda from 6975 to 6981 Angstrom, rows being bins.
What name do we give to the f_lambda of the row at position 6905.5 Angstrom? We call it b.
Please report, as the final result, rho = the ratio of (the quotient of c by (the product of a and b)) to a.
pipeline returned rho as 0.61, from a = 3.09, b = 0.562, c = 3.29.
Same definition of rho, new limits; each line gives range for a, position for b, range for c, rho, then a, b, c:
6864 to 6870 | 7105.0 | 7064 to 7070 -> 0.50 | 3.31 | 0.559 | 3.08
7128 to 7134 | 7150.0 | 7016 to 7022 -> 0.67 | 3.07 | 0.536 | 3.40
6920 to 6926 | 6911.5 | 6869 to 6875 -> 0.48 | 3.47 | 0.58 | 3.36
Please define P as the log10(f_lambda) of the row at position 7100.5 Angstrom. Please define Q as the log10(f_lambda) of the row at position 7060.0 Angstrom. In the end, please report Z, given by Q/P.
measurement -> 0.94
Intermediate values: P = -0.298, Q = -0.280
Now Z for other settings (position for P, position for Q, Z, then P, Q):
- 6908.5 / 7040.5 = 1.01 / -0.240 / -0.243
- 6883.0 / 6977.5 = 1.00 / -0.260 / -0.259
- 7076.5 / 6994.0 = 0.84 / -0.253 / -0.213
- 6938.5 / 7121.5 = 1.08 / -0.260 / -0.281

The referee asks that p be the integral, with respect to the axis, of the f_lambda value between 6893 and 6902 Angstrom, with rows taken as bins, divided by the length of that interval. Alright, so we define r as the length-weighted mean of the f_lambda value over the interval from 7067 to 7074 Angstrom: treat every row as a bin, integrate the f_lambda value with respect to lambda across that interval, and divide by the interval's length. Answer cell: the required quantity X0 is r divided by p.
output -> 0.93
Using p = 0.579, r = 0.537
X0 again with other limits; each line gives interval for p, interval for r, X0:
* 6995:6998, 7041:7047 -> 0.95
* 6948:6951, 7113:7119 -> 0.92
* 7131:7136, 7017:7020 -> 1.07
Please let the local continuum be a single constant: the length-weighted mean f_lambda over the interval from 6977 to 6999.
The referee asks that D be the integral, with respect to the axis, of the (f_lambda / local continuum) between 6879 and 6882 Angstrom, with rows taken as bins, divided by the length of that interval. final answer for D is 0.94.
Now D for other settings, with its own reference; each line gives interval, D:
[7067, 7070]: 0.92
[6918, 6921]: 1.00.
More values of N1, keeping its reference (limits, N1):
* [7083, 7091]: 0.0151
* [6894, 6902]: 0.0106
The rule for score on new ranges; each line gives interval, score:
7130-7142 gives 7138.0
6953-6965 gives 6953.5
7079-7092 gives 7081.0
